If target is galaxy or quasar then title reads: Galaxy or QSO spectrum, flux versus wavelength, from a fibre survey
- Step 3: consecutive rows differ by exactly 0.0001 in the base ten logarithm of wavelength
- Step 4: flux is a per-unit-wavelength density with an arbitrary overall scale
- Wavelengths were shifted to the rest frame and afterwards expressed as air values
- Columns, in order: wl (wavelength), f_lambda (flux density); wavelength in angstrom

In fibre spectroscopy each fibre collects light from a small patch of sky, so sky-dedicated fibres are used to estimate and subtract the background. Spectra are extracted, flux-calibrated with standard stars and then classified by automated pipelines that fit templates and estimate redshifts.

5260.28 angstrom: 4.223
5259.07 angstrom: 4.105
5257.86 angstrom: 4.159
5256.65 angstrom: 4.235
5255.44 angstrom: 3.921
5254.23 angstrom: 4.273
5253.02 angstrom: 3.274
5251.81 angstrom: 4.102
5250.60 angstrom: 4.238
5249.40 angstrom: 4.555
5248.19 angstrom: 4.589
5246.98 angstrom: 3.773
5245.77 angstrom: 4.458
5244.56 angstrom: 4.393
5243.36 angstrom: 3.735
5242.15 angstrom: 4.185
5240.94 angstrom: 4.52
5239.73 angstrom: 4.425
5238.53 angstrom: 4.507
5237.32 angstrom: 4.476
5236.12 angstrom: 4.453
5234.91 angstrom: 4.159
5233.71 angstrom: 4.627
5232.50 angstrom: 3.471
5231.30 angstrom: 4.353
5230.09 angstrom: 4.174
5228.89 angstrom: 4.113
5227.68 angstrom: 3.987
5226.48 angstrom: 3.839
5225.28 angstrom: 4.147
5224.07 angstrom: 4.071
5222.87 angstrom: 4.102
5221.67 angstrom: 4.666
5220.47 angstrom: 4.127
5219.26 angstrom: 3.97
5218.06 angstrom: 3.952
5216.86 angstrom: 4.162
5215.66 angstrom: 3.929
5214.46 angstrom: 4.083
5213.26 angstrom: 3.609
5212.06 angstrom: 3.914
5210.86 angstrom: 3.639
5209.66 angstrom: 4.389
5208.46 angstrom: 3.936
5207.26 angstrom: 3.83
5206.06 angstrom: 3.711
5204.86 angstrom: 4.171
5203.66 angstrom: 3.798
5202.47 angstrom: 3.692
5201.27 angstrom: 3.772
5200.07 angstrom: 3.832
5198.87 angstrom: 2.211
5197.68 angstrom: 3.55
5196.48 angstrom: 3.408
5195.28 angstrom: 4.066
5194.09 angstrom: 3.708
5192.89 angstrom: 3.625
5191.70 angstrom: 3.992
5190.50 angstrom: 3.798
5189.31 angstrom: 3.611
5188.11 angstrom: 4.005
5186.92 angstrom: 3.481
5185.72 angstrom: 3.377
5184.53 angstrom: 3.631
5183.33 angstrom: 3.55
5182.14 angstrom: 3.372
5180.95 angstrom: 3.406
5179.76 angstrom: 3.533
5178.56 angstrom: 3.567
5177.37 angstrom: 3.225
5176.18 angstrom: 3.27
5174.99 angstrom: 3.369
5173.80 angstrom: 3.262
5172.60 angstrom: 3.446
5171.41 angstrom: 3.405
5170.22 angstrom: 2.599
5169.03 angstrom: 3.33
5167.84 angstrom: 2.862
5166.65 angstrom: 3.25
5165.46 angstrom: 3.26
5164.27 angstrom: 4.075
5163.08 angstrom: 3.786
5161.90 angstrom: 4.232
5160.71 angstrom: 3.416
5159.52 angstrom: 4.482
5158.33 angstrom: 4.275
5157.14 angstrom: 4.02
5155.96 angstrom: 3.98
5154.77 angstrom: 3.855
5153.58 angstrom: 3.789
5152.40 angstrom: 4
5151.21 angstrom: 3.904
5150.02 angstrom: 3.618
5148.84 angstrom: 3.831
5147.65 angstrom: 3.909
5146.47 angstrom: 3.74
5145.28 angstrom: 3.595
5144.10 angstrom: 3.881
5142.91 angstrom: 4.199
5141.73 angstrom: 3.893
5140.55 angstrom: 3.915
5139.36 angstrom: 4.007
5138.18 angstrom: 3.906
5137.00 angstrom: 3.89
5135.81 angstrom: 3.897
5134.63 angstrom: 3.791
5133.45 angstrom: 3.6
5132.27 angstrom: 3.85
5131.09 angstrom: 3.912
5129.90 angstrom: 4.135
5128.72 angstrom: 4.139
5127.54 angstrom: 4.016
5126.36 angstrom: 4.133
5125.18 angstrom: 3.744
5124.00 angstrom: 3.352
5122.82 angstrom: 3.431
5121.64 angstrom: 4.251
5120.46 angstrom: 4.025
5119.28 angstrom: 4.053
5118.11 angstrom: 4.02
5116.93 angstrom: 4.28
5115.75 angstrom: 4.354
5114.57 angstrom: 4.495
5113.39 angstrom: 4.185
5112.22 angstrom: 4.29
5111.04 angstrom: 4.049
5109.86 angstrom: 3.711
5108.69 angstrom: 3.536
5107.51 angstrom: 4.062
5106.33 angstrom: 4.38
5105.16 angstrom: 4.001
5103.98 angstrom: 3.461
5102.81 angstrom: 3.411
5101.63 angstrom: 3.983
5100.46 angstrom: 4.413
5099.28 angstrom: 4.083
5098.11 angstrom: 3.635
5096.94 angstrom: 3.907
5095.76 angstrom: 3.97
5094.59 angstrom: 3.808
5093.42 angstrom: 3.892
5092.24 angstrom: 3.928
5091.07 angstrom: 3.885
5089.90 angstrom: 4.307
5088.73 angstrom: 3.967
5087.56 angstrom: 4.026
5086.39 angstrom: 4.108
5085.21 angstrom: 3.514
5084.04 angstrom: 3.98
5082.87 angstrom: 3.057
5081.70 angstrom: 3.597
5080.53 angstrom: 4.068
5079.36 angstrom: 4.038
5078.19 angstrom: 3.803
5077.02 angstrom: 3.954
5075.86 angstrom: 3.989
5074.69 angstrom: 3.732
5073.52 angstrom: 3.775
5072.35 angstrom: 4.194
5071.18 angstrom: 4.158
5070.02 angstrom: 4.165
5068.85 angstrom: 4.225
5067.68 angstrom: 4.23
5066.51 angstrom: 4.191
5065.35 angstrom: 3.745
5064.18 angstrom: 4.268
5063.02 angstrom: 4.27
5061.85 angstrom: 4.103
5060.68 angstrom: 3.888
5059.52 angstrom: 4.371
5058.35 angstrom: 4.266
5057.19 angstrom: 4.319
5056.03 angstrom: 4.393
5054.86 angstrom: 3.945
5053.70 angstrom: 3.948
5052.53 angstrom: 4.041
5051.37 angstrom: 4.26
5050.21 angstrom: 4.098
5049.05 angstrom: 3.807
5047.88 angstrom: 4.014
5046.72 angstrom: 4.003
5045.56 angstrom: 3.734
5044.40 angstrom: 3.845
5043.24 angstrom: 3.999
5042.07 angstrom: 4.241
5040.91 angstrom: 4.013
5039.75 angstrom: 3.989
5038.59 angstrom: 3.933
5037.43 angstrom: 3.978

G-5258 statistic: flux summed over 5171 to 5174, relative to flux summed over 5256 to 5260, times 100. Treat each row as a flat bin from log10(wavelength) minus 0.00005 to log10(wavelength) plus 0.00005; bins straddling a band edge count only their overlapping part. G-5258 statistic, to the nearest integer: 81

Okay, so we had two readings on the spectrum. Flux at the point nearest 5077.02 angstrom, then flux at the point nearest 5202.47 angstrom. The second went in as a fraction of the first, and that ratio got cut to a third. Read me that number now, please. 0.31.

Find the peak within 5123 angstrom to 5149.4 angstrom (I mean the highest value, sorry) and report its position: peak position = 5142.91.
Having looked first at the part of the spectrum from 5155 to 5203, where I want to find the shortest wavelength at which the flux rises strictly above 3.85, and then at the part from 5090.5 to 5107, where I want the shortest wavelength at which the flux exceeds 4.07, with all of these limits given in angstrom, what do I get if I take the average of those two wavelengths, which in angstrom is 5127.6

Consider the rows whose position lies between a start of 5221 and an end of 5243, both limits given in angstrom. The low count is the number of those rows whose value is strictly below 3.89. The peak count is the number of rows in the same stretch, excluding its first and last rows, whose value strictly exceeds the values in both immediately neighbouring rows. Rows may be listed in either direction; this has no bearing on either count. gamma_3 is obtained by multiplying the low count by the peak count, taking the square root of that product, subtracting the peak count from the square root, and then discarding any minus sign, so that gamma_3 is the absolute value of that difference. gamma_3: 1.8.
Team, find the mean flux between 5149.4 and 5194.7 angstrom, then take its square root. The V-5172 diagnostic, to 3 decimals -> 1.901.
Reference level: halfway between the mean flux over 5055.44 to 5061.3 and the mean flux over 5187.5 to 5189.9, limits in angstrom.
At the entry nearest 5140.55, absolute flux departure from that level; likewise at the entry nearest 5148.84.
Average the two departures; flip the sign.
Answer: -0.15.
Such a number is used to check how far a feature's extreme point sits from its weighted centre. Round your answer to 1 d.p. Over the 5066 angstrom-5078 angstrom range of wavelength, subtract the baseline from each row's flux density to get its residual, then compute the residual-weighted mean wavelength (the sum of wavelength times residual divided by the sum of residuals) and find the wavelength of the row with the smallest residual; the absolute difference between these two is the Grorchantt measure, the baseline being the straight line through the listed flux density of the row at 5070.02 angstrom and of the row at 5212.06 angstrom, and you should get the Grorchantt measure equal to 1.2 angstrom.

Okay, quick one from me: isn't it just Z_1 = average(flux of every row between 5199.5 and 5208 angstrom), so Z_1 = 3.8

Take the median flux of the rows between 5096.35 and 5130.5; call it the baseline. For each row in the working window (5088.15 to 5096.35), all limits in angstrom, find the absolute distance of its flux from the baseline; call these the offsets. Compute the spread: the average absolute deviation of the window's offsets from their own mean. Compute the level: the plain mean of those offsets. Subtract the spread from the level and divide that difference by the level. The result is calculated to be 0.654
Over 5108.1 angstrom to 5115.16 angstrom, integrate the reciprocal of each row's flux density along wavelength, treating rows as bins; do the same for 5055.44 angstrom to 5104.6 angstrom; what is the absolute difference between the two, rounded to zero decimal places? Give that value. 11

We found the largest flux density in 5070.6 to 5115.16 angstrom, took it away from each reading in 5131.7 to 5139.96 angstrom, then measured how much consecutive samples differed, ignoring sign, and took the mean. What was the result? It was 0.11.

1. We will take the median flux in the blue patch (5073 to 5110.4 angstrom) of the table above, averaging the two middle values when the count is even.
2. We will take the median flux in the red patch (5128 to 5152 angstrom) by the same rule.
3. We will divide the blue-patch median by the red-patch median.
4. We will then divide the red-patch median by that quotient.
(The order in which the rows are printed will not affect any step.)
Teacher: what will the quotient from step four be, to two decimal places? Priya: 3.85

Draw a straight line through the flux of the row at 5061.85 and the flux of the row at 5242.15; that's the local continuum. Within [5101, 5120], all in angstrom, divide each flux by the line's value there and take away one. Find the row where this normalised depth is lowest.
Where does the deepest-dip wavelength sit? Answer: 5102.81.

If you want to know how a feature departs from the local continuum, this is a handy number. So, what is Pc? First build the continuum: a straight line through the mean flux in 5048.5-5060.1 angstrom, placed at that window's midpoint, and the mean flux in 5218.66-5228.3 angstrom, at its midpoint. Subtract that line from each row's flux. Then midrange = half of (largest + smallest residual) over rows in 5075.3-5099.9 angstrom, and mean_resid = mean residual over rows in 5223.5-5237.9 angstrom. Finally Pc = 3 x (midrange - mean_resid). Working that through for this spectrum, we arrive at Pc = -1.5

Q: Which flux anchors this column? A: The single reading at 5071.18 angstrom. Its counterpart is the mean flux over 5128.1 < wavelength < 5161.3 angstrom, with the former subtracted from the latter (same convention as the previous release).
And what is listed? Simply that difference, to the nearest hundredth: -0.25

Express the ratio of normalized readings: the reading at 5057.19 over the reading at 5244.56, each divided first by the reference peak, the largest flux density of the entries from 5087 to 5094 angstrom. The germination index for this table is 0.98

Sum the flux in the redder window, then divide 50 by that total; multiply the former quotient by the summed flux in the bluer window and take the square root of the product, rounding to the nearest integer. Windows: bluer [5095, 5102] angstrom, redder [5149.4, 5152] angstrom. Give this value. 13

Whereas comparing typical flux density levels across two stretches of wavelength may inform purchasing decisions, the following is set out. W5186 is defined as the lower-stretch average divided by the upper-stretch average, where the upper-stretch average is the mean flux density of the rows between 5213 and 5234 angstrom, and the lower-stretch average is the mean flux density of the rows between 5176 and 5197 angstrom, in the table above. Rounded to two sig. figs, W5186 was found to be 0.88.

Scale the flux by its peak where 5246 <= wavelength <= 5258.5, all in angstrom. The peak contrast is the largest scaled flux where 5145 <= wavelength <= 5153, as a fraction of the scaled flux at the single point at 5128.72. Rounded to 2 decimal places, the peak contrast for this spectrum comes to 0.97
